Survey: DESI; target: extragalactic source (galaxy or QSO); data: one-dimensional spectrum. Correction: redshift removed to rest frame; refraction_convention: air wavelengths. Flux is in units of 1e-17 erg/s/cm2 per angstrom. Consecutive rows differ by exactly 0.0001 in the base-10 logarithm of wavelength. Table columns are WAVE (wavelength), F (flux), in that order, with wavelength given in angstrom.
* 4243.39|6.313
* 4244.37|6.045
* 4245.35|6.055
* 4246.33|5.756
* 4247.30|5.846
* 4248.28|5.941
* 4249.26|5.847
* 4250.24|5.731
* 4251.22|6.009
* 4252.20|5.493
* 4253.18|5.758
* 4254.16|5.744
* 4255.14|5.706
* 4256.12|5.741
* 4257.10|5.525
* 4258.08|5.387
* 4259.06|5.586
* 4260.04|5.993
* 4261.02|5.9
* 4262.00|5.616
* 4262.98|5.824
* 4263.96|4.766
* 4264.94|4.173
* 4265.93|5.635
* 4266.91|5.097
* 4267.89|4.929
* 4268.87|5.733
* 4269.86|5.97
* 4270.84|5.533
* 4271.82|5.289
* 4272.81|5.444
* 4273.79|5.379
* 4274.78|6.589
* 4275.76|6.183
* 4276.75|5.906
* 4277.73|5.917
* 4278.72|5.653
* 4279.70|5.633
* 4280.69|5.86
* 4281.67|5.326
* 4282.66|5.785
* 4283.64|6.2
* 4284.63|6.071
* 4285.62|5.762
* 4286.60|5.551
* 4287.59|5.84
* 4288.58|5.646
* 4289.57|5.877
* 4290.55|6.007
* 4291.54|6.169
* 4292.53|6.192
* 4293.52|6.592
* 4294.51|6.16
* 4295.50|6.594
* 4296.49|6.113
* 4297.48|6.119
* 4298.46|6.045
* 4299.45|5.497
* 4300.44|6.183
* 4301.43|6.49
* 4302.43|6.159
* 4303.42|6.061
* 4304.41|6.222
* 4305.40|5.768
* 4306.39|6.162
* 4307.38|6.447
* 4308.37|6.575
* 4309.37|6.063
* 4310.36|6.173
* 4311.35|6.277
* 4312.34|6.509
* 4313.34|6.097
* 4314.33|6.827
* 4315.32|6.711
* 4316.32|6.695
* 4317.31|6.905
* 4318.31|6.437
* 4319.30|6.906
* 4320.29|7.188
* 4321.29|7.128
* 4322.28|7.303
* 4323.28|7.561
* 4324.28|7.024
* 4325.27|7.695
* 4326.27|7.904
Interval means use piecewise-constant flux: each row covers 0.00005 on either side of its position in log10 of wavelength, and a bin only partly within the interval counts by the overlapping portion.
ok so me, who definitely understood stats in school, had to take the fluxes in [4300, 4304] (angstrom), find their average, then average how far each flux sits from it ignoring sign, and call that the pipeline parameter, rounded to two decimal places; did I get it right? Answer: 0.13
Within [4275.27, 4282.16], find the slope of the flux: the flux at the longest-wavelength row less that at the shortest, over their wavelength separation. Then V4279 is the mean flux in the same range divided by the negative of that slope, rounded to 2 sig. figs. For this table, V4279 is 40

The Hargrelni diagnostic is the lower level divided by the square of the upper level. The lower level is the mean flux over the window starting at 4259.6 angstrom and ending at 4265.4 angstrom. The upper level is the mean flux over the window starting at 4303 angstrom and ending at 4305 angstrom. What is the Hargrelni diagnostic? 0.14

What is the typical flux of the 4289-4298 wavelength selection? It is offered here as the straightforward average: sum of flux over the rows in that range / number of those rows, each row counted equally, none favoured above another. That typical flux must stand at 6.20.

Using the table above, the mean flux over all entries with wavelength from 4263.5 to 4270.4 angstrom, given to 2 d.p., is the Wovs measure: 5.19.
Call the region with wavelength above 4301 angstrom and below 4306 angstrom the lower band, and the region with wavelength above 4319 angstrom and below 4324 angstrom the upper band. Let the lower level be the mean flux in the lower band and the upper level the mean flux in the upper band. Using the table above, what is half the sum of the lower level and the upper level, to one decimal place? 6.7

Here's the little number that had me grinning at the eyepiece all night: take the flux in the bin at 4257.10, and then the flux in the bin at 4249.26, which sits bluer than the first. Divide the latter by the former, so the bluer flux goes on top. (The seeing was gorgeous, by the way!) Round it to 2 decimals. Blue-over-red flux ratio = 1.06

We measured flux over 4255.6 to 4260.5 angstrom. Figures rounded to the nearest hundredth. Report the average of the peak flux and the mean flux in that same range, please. 5.82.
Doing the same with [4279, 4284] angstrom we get 5.98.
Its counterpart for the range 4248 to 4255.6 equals 5.89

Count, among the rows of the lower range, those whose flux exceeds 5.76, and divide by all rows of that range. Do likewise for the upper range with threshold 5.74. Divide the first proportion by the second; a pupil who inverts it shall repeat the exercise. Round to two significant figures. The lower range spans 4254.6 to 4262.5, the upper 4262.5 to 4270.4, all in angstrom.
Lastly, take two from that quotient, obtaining -1.0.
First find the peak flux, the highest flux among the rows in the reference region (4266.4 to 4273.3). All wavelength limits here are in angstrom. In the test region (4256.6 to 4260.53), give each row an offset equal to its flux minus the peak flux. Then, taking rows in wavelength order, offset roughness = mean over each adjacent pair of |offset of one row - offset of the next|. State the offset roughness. 0.25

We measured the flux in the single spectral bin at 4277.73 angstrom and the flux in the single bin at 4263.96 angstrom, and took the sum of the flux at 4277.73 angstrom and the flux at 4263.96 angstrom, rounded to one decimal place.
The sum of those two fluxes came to 10.7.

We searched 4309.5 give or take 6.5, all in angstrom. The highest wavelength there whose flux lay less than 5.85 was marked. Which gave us 4305.40 angstrom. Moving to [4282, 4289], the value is 4288.58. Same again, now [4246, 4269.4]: 4268.87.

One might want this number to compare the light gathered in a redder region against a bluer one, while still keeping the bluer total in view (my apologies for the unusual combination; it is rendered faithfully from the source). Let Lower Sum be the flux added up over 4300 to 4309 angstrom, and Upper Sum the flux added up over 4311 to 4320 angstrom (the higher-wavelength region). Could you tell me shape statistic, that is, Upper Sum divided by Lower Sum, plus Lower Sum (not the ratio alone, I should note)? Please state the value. 57.1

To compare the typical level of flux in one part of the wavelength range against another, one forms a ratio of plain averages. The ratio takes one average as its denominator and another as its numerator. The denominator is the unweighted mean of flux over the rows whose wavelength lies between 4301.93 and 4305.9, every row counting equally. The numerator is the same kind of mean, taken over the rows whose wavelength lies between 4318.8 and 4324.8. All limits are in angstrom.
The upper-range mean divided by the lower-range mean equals 1.19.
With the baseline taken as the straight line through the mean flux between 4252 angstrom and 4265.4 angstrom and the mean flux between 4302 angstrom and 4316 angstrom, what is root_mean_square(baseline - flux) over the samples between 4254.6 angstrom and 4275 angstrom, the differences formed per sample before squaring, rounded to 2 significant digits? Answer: 0.50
